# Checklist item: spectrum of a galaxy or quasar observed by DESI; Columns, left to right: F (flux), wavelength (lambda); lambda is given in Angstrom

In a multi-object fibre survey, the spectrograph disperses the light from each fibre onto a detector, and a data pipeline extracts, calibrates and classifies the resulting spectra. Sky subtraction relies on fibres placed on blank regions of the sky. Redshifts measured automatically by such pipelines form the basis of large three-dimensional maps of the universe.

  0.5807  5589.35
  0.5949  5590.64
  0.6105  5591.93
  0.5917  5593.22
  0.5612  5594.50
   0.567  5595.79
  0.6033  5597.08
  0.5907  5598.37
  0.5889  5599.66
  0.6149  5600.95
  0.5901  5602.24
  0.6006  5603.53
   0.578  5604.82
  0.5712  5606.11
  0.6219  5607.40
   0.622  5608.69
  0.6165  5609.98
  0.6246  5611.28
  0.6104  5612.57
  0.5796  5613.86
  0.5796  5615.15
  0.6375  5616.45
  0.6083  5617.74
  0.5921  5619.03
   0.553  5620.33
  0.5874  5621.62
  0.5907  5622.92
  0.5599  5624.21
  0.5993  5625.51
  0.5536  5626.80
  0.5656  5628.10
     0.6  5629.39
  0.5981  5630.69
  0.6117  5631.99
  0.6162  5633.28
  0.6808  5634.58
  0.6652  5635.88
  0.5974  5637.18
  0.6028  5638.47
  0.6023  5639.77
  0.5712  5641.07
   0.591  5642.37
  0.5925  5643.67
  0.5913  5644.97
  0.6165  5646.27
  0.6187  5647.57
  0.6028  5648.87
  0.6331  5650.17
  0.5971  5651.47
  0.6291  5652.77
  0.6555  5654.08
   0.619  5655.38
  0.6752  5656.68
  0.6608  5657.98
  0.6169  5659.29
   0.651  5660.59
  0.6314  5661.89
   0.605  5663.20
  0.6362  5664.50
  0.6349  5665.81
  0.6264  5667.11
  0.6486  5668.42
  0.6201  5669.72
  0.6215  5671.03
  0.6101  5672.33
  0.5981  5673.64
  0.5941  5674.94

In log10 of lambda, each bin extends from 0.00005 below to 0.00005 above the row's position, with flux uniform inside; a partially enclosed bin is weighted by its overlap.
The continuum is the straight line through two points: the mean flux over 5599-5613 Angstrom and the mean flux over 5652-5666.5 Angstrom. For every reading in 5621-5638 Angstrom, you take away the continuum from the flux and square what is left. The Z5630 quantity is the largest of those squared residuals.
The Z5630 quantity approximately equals 0.0040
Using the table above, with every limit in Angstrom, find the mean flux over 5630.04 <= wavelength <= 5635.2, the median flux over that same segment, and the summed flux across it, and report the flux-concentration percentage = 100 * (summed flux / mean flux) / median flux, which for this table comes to 652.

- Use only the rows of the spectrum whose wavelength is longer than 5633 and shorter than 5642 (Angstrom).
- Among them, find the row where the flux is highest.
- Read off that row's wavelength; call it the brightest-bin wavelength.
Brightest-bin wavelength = 5634.58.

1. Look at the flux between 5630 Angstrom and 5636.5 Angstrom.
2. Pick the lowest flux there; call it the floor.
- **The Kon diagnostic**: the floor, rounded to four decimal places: 0.5981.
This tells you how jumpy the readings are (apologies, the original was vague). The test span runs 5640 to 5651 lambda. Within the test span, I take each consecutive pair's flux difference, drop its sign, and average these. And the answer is 0.0137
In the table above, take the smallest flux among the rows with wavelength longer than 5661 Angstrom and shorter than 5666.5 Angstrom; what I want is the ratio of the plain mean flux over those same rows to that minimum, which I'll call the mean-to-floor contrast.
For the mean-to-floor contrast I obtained 1.04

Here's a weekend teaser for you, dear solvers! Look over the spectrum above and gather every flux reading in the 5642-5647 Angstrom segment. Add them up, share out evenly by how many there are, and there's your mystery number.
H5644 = 0.598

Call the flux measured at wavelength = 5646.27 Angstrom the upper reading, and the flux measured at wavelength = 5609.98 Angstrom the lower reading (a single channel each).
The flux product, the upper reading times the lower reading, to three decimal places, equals 0.380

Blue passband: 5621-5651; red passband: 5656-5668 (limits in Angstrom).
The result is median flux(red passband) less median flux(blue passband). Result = 0.036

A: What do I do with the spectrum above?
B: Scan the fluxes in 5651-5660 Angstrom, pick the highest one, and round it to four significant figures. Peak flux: 0.6752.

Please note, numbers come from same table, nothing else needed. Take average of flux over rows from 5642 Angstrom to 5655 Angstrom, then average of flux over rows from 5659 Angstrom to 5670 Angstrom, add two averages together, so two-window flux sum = 1.24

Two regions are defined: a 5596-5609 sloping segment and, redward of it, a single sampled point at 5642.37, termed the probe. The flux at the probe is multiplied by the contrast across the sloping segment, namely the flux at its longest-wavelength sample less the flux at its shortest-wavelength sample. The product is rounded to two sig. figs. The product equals 0.011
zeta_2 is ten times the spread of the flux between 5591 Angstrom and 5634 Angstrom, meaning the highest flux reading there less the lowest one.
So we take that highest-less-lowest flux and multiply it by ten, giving 0.8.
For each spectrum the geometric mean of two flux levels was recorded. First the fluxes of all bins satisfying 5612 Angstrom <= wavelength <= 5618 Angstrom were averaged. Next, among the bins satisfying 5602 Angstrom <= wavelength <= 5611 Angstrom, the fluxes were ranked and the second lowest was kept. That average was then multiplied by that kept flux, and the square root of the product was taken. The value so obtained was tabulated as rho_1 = 0.59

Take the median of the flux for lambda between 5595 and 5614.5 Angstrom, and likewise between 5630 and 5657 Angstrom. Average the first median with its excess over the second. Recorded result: 0.295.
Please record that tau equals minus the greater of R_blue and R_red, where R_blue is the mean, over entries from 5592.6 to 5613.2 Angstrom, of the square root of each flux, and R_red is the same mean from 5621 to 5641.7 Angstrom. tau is -0.774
